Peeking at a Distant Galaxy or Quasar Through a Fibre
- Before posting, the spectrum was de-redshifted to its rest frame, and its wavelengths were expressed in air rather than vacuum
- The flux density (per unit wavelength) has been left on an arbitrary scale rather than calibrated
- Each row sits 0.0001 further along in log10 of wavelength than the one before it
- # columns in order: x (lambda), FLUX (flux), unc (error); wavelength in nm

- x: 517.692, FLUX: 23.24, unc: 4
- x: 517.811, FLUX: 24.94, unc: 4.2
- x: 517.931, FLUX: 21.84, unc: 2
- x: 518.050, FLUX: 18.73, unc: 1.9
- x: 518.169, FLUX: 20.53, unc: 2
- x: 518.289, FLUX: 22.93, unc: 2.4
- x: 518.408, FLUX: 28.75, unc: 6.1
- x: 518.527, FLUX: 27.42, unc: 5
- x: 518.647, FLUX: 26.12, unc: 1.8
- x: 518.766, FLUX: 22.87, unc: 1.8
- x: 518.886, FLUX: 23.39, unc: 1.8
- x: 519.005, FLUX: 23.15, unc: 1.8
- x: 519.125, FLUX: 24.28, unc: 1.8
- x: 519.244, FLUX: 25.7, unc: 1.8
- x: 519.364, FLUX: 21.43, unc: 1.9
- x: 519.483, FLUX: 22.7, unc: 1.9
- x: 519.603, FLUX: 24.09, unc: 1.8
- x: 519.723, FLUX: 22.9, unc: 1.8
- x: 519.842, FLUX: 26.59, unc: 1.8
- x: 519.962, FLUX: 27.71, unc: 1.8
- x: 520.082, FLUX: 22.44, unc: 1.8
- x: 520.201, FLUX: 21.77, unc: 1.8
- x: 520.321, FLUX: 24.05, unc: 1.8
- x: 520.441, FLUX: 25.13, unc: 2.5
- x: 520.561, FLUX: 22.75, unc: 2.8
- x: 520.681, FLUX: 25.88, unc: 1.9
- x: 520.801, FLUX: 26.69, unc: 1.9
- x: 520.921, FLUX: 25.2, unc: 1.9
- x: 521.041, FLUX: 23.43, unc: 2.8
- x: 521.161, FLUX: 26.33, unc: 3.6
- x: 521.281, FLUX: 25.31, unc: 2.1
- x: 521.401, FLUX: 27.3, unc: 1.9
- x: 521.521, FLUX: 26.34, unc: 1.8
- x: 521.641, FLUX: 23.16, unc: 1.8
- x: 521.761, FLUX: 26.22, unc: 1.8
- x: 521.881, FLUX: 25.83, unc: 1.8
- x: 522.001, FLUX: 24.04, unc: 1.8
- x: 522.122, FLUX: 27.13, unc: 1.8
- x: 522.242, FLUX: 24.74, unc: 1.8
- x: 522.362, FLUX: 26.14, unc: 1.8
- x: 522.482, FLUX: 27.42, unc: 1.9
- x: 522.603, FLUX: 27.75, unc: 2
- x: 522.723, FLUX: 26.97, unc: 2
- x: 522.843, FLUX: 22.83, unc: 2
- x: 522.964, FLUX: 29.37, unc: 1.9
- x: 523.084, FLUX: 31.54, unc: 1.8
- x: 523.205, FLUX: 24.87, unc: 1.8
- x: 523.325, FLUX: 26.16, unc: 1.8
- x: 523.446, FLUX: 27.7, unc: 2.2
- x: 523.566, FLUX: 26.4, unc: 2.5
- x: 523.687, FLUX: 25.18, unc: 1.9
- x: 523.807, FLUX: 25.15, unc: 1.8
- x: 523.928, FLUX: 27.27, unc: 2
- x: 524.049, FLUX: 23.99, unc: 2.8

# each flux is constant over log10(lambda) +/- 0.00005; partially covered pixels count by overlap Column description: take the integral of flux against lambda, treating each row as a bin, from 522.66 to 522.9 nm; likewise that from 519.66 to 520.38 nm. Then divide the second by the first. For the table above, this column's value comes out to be 2.9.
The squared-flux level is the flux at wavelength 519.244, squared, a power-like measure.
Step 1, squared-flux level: 660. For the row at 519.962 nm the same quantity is 768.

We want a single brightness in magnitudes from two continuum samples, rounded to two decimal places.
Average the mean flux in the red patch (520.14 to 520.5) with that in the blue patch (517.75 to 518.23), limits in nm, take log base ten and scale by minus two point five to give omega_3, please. -3.38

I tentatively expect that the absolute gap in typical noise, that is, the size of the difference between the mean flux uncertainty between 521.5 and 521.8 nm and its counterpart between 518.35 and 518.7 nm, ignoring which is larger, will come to 2.5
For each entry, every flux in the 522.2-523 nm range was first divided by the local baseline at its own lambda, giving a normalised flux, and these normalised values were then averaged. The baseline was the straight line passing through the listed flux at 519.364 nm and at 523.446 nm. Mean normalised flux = 1.00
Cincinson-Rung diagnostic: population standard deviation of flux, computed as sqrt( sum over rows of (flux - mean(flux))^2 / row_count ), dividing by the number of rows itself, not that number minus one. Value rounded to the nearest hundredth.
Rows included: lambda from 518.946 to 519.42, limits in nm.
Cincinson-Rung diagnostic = 1.56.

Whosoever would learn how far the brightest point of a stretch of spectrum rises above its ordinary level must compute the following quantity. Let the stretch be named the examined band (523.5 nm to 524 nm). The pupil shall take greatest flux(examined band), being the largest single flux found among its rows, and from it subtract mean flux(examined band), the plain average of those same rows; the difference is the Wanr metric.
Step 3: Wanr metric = 1.3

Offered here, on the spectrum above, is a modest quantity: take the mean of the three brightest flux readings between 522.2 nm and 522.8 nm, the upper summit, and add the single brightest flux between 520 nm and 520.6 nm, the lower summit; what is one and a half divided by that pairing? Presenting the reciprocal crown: 0.0286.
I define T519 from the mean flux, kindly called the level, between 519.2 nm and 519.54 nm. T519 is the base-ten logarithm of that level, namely 1.37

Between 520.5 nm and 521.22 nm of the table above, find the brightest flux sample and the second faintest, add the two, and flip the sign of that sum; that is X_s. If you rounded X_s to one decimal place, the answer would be -50.1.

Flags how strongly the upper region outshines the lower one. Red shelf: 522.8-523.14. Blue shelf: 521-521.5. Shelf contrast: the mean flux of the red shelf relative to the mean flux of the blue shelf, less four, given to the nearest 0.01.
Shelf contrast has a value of -2.91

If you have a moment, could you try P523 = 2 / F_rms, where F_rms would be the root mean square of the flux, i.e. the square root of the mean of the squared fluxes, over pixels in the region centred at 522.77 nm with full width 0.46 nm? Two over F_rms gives 0.0745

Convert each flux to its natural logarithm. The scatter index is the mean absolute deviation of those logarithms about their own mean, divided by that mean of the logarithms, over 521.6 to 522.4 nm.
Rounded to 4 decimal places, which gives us 0.0142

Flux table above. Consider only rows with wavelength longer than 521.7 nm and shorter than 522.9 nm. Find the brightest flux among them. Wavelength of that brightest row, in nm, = 522.603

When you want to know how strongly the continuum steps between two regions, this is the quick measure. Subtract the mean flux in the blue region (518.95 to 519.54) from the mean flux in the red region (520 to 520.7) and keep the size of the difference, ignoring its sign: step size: 0.2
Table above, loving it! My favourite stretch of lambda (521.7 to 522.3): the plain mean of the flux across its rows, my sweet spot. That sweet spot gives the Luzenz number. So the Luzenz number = 25.6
